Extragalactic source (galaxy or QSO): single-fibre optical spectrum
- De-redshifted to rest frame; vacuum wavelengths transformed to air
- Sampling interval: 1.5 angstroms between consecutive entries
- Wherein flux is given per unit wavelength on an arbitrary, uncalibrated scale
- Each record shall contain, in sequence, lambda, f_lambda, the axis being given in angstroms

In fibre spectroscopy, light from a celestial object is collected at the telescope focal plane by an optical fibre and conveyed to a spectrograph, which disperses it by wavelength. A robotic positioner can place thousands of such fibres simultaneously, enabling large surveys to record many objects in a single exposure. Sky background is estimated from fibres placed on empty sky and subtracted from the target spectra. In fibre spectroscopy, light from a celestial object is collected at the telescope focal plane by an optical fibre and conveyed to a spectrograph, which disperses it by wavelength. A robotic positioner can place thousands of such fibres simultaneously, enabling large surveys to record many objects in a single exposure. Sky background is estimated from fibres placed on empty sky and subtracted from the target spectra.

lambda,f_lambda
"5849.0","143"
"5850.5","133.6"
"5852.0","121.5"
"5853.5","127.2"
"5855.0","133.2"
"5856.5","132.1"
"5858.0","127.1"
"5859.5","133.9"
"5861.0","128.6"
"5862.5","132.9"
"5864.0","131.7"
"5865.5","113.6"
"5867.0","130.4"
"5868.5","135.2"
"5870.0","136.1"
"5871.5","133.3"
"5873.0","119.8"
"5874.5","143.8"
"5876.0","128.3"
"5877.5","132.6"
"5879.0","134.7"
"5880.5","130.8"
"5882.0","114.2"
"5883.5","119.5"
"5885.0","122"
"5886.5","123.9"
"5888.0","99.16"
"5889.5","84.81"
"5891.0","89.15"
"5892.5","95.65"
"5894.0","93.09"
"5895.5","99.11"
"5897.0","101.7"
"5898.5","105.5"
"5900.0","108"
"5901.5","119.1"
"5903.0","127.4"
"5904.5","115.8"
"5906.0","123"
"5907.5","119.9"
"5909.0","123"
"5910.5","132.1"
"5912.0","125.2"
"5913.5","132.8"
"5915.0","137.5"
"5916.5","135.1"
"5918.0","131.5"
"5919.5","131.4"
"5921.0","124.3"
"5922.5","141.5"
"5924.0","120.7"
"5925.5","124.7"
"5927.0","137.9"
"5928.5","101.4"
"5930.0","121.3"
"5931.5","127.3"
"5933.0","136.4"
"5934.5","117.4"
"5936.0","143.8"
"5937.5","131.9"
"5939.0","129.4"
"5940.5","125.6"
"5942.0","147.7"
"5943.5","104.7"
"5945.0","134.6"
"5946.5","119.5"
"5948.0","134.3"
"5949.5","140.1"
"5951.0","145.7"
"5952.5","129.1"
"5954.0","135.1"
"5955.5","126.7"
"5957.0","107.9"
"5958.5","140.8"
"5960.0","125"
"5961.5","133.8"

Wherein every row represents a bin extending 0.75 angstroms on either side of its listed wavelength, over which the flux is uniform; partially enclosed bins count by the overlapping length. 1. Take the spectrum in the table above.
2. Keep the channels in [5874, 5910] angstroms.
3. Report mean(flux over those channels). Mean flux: 115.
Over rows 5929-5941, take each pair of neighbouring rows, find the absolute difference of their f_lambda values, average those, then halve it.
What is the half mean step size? 5.6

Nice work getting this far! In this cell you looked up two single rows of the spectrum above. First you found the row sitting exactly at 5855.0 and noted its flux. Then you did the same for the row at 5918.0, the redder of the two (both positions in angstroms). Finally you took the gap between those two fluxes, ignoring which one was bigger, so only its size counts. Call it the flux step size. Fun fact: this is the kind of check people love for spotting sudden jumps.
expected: 1.7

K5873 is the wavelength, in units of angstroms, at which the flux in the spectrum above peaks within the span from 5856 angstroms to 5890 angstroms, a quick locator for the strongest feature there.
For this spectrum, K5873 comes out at 5874.5 angstroms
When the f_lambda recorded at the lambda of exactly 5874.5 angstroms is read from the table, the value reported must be 143.8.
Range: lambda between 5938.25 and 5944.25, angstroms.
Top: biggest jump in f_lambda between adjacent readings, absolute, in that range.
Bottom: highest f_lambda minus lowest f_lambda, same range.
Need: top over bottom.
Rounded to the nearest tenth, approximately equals 1.0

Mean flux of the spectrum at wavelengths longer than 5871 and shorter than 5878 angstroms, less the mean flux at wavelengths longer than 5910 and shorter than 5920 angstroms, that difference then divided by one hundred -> -0.01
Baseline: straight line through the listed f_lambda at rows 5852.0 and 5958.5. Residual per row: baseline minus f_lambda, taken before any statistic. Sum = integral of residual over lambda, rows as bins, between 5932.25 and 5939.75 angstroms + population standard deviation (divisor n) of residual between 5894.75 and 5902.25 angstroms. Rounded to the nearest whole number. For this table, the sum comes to 44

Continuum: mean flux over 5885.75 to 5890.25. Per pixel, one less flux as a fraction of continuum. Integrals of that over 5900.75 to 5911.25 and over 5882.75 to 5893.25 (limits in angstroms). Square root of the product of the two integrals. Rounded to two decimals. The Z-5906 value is 0.69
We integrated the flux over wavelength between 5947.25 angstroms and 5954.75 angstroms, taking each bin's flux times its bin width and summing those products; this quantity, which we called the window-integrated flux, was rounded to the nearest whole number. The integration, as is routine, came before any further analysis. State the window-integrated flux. 1026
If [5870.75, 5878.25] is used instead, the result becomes 987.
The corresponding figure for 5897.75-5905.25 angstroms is 864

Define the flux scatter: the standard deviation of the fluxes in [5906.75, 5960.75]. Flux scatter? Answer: 11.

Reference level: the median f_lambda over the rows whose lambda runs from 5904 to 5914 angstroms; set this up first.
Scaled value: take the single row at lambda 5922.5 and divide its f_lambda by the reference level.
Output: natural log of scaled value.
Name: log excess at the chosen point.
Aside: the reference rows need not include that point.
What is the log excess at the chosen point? 0.14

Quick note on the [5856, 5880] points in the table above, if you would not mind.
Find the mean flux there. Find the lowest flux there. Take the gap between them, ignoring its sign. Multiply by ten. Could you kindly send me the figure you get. 173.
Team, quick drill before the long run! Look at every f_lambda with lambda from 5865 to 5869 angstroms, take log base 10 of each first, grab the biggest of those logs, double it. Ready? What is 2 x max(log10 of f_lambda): 4.26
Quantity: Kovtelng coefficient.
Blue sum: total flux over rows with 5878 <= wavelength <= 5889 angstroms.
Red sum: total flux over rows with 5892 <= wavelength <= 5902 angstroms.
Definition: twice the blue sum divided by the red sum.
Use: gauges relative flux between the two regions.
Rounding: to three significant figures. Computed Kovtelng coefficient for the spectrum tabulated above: 2.34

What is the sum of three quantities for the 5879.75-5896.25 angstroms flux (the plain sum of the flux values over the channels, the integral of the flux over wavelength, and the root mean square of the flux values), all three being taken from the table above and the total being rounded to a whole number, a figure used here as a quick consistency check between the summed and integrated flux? 3036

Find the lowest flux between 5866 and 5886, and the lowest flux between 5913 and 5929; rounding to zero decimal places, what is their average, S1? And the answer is 108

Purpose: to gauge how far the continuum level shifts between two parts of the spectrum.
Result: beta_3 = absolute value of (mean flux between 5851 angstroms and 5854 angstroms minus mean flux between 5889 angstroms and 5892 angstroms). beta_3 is 37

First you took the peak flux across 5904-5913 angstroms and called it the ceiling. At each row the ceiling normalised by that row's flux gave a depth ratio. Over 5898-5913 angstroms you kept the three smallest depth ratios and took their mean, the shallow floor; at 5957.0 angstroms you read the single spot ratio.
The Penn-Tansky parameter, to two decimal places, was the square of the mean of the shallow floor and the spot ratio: 1.27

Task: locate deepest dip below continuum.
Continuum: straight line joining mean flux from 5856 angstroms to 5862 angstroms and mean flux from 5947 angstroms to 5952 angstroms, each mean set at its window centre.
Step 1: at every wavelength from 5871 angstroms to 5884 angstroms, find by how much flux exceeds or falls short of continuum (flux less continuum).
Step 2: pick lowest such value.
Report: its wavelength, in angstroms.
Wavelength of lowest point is 5882.0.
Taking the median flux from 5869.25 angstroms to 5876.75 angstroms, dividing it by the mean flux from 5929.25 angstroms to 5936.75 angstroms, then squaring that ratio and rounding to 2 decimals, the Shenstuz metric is 1.06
